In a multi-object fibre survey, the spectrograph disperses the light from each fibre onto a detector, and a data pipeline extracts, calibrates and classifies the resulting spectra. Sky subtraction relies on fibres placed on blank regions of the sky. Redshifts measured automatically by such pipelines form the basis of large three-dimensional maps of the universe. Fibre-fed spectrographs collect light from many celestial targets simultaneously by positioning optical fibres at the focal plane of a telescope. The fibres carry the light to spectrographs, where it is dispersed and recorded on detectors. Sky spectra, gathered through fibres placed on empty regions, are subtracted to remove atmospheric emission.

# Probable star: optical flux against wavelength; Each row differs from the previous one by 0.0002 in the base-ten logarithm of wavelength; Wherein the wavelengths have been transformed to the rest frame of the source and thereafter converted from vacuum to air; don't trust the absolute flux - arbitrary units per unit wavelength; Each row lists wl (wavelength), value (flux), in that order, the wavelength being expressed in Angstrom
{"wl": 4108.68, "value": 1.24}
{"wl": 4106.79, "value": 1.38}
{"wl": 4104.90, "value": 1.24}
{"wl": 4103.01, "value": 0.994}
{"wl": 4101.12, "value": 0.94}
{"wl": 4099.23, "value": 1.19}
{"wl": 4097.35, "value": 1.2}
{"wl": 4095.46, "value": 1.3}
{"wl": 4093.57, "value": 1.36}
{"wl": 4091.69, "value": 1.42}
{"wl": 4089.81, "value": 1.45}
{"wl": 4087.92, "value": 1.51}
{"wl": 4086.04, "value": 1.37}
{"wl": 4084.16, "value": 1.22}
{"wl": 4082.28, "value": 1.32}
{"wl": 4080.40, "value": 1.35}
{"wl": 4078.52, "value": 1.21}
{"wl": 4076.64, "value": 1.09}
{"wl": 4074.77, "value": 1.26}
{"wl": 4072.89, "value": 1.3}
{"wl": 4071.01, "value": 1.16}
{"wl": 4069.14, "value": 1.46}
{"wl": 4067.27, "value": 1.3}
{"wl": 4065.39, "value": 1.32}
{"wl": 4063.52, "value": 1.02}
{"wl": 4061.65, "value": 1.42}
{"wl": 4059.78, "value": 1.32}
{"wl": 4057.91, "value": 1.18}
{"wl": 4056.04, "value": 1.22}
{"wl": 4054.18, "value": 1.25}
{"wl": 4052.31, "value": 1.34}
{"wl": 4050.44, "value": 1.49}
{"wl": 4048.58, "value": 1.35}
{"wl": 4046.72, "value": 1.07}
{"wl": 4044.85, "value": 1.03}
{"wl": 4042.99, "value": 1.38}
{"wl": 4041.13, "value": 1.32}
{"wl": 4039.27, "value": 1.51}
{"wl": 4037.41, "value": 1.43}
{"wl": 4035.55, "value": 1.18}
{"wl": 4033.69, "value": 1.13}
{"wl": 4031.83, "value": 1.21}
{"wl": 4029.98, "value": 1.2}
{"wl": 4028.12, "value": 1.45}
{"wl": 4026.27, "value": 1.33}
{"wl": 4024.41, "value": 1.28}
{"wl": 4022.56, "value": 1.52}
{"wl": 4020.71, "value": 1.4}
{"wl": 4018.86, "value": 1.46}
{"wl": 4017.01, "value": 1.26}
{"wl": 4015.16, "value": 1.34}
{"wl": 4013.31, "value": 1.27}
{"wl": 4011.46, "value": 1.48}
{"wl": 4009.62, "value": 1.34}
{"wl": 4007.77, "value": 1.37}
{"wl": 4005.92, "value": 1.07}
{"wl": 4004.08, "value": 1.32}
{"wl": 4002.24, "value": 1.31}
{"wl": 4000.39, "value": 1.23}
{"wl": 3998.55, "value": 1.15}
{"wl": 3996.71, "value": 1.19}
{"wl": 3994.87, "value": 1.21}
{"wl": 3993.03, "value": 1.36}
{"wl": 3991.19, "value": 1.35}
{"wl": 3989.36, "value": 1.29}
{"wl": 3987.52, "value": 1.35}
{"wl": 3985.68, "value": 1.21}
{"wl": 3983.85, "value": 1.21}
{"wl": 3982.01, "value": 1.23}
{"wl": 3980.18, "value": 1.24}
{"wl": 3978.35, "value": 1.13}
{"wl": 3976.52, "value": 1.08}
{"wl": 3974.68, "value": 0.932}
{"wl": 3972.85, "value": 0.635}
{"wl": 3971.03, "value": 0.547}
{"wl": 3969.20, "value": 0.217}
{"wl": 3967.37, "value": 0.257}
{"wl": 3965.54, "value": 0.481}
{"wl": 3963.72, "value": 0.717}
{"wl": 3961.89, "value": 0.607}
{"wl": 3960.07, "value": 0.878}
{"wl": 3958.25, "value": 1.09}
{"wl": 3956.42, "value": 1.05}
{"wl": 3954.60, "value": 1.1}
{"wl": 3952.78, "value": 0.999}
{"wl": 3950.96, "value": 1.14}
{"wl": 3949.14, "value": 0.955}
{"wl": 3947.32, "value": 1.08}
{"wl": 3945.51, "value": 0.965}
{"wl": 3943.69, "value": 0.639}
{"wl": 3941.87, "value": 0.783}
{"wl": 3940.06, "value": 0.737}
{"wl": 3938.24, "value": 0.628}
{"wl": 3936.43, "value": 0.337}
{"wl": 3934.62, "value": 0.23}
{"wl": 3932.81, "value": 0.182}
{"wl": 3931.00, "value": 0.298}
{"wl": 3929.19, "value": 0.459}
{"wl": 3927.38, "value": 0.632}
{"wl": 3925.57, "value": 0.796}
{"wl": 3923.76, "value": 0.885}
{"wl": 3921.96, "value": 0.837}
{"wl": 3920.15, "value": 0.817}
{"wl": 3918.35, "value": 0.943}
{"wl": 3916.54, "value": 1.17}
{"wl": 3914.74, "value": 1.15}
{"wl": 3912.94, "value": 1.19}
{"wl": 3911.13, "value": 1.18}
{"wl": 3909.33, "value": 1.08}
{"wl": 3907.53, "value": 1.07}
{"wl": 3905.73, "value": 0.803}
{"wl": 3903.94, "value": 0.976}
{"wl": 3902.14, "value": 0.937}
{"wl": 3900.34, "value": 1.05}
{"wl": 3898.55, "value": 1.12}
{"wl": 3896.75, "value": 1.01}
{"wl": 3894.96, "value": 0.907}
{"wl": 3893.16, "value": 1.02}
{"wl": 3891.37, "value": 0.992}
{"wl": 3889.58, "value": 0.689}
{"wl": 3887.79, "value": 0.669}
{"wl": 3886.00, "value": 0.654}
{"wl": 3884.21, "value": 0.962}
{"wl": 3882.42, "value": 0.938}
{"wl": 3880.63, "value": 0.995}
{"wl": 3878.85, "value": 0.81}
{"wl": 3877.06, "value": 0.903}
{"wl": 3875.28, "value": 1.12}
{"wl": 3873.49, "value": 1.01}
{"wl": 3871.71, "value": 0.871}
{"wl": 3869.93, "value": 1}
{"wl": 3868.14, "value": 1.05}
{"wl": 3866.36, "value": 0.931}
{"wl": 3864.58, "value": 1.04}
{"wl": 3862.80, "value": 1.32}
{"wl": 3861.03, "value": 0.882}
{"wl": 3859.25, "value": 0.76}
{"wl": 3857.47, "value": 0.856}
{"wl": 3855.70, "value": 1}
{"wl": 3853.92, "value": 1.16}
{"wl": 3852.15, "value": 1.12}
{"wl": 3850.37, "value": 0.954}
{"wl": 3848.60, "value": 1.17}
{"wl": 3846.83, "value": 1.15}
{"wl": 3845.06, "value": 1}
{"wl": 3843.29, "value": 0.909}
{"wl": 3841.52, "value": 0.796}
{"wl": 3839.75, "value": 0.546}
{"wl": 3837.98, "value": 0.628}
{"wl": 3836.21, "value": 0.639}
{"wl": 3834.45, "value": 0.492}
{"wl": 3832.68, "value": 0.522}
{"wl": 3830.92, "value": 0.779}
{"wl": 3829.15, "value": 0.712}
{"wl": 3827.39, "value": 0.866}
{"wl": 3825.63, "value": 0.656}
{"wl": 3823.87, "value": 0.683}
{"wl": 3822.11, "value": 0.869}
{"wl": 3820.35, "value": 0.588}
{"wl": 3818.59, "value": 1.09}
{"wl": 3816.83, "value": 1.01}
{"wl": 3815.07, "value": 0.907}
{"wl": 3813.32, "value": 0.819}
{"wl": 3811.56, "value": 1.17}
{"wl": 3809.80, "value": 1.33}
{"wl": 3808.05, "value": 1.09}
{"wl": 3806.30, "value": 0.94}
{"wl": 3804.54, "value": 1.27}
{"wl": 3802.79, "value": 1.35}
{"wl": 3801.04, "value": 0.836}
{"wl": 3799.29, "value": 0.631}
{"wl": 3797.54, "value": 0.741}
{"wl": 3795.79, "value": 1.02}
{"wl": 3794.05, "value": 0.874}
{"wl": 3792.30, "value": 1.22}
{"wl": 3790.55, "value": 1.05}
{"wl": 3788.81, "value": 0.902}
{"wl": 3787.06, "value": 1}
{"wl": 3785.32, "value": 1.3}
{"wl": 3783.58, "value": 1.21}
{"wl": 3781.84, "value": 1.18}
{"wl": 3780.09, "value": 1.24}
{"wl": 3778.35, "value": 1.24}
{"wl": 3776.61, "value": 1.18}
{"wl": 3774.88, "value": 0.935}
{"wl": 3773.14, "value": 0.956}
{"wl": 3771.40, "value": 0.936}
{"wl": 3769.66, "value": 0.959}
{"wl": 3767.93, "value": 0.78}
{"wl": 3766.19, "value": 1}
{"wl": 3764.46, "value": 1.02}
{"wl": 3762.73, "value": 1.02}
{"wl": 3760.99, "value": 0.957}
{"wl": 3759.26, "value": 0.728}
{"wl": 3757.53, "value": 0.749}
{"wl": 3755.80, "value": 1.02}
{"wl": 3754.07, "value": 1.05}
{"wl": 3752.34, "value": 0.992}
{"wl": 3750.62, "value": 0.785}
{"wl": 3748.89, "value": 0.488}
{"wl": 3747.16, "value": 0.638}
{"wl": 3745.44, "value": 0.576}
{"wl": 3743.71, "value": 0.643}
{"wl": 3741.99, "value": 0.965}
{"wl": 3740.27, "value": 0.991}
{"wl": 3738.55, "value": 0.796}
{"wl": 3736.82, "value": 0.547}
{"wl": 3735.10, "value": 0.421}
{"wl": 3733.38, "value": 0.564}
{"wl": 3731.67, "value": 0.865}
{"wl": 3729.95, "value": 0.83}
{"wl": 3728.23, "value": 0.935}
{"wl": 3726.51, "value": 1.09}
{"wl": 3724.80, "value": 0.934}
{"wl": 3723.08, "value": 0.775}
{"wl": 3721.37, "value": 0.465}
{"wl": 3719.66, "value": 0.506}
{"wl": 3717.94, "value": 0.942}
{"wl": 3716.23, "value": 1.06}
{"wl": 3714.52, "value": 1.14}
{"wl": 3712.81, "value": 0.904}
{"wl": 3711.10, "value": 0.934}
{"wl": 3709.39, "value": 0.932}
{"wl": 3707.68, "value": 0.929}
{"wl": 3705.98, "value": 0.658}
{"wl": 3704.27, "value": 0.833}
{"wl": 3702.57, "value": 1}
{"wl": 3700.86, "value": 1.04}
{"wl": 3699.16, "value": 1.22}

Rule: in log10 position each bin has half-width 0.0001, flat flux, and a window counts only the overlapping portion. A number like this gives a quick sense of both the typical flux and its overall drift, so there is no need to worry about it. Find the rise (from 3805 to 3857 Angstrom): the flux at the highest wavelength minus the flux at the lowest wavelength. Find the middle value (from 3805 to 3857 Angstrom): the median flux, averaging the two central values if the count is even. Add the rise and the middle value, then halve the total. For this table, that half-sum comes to 0.48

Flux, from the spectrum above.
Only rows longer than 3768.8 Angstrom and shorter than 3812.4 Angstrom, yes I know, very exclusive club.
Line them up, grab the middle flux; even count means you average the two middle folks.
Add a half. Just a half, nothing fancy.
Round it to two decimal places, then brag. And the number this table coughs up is 1.55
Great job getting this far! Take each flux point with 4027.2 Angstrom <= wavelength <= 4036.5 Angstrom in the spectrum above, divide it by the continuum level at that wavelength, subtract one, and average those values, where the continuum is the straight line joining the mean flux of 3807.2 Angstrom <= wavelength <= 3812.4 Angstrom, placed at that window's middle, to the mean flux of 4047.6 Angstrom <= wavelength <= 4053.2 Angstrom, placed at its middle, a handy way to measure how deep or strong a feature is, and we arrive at -0.10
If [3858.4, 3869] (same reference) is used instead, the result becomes -0.20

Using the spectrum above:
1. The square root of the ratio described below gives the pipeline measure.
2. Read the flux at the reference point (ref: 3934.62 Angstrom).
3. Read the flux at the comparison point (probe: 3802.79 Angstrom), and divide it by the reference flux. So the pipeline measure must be 2.42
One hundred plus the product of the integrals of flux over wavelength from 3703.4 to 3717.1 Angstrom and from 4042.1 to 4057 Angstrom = 339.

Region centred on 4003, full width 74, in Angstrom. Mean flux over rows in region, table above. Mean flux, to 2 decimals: 1.19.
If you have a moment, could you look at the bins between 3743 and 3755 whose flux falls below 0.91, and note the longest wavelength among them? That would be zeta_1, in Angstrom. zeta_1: 3750.62 Angstrom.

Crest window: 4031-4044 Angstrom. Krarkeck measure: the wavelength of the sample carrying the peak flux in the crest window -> 4039.27 Angstrom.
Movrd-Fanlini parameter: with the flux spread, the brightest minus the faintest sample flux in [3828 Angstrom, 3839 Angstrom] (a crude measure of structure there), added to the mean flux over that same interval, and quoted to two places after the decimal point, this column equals 0.92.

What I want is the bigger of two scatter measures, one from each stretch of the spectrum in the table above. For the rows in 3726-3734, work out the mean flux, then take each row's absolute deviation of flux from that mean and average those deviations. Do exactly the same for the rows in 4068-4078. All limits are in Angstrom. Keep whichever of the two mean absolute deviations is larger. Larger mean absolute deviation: 0.128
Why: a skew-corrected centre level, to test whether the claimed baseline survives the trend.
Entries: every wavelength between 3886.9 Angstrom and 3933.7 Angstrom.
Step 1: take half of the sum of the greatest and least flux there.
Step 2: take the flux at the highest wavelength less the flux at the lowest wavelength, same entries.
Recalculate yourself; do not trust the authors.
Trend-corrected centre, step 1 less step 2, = 1.2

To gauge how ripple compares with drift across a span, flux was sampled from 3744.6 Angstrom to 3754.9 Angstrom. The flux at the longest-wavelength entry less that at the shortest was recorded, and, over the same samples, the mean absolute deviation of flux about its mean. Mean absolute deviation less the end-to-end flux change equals -0.29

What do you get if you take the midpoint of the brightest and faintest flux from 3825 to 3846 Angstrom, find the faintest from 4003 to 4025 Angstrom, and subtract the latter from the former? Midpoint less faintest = -0.3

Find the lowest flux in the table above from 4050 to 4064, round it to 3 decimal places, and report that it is 1.020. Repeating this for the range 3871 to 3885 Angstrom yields 0.810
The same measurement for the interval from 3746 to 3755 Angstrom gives 0.488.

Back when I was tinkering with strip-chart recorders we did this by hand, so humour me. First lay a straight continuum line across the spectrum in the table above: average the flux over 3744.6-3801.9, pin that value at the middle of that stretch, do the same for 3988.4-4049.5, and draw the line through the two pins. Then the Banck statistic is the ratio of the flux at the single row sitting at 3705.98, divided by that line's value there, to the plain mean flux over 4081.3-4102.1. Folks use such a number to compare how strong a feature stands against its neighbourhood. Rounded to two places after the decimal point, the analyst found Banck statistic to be 0.60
